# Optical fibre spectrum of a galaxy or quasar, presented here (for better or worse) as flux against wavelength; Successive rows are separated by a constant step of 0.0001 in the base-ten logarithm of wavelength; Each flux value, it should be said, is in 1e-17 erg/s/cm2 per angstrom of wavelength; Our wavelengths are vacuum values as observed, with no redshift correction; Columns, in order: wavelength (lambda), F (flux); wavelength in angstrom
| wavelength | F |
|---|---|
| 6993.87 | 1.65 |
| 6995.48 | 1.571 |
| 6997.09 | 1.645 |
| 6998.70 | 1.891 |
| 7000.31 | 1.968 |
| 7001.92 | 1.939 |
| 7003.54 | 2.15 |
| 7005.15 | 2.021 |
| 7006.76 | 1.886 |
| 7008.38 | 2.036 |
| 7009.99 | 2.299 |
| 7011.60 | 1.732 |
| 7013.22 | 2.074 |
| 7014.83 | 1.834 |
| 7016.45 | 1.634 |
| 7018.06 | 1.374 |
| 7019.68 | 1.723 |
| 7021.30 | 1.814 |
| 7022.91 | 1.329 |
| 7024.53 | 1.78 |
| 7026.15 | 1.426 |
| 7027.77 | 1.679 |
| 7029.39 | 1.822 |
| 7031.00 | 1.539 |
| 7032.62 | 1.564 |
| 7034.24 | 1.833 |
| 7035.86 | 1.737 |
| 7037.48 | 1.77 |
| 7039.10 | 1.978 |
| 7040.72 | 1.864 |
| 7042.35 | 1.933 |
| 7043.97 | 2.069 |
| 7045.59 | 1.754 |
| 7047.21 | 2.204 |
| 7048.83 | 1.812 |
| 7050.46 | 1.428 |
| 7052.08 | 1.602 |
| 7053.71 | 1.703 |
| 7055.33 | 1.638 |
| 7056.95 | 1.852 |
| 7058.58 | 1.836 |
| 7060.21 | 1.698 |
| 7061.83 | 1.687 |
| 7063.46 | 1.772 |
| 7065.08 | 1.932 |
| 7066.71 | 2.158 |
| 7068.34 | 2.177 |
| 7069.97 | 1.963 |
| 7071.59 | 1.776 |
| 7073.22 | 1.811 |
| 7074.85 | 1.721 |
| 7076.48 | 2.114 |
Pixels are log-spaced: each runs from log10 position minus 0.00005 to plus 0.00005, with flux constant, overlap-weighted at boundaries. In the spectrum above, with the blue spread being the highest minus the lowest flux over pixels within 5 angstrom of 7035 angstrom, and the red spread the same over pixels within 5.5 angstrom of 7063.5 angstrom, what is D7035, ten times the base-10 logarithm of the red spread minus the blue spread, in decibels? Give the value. -13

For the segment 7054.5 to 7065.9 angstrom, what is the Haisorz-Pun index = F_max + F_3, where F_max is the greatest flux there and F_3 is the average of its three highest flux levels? 3.81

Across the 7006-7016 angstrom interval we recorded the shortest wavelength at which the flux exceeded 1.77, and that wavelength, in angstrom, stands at 7006.76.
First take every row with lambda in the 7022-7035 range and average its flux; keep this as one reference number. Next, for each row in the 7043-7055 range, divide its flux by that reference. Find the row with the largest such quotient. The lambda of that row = 7047.21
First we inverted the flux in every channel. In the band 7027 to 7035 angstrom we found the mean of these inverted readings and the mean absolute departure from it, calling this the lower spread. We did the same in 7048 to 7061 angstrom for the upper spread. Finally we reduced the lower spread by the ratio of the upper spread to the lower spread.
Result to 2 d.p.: -0.95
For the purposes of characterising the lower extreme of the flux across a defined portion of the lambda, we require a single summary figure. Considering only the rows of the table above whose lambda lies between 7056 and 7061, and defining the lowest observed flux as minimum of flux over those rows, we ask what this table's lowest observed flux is 1.698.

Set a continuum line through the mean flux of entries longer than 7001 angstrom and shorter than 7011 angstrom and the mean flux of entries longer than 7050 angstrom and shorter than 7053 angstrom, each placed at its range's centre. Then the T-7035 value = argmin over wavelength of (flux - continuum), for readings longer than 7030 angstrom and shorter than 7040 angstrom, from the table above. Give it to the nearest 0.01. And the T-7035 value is 7031.00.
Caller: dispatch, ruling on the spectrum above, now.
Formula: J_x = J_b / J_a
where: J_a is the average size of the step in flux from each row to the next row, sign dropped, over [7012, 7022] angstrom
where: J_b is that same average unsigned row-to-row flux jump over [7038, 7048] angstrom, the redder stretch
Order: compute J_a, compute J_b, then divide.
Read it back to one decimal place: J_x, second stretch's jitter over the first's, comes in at 1.0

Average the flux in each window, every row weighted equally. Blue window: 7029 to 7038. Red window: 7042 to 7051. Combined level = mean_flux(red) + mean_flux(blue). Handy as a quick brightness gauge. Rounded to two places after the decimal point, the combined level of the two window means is 3.58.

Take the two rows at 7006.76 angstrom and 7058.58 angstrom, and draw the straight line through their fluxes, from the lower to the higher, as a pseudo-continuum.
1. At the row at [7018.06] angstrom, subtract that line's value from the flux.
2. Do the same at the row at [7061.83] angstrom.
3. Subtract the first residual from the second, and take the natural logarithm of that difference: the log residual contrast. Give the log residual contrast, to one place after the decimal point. -1.0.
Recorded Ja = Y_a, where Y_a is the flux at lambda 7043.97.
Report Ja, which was 2.069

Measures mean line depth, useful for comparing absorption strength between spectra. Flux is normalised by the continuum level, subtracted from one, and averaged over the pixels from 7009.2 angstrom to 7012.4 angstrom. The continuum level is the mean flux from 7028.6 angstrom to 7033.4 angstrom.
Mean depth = -0.23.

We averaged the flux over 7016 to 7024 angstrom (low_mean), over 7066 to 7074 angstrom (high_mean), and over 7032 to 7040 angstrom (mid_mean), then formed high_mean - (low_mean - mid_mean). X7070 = 2.2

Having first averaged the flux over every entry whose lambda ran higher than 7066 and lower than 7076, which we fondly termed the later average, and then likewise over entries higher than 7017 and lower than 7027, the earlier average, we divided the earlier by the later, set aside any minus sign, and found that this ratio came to 0.81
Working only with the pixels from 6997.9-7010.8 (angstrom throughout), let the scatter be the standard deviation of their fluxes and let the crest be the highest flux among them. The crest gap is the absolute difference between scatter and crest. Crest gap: 2.2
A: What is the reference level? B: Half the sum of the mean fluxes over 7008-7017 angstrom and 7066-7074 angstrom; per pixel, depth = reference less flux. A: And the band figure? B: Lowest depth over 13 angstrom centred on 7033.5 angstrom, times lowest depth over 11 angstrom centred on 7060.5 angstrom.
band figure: -0.0005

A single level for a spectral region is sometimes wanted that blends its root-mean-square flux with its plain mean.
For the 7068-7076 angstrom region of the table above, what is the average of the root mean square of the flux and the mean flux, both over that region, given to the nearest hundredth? 1.89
